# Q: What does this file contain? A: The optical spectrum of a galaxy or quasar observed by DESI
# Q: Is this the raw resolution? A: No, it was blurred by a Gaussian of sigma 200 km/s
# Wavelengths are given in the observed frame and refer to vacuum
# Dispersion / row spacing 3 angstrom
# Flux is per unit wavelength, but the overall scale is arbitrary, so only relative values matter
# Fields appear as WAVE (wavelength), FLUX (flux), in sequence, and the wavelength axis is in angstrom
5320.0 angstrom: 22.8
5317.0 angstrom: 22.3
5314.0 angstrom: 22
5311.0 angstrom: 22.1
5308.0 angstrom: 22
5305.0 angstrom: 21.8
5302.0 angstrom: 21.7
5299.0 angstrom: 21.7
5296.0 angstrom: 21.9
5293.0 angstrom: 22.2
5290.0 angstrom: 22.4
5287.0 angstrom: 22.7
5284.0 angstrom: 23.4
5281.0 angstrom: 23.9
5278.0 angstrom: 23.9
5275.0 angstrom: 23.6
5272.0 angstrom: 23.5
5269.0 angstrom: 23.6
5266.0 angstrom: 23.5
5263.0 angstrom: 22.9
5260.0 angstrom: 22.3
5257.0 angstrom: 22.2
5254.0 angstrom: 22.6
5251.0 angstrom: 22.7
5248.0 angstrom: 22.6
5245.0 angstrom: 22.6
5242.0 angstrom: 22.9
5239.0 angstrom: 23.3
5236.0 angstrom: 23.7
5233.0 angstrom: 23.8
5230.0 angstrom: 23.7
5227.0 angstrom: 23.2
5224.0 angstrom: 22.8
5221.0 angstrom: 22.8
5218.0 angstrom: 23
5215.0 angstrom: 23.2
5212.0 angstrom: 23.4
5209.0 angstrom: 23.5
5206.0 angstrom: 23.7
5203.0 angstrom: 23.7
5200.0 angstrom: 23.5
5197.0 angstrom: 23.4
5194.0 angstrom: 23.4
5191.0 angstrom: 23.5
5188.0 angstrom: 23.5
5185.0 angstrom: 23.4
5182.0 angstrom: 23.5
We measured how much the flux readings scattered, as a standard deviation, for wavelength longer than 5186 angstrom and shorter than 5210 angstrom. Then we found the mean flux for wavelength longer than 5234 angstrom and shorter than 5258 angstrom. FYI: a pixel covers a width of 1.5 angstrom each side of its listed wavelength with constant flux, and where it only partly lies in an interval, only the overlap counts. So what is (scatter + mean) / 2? 11.5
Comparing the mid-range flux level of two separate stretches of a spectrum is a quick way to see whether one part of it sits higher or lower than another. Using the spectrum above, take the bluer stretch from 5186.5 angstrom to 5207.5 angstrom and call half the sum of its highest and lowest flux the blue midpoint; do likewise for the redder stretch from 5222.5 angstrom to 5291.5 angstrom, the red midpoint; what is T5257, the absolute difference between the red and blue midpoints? 0.5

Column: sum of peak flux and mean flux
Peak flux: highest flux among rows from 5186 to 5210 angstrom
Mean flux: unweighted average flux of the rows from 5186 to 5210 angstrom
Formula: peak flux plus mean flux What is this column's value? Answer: 47.2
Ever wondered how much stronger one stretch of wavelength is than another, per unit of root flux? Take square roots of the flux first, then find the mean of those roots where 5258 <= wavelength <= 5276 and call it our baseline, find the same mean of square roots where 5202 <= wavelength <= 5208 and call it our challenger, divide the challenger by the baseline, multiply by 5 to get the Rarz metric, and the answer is 5.05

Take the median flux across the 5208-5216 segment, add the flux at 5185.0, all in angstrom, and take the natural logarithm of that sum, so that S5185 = 3.85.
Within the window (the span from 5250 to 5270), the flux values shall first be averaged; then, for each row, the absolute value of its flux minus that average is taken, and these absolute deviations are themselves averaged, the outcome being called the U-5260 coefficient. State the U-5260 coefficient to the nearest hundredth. 0.43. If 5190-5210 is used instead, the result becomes 0.10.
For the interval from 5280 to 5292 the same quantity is 0.55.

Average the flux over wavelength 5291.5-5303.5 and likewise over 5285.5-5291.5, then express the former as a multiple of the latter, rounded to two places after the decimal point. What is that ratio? 0.97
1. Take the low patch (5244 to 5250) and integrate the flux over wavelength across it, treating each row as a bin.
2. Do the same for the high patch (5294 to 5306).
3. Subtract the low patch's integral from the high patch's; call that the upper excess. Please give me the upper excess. 126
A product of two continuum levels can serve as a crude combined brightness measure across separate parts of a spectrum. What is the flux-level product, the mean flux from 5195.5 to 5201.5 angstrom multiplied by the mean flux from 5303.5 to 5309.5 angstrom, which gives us 514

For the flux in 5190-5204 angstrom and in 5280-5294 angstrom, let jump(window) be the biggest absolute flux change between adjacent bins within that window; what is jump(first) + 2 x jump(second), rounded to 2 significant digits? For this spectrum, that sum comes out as 1.6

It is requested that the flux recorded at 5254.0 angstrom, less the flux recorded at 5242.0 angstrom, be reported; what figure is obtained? -0.30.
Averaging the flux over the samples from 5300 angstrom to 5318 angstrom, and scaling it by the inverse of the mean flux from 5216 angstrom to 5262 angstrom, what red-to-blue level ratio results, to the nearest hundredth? 0.96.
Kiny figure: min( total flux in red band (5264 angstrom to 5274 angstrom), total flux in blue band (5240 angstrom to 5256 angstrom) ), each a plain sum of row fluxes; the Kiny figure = 71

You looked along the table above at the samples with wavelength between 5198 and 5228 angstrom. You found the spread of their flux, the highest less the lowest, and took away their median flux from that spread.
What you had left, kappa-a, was -22.4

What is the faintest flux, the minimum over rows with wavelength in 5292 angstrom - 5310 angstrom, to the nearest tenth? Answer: 21.7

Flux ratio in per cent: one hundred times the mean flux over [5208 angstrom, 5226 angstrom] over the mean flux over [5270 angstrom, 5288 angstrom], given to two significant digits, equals 98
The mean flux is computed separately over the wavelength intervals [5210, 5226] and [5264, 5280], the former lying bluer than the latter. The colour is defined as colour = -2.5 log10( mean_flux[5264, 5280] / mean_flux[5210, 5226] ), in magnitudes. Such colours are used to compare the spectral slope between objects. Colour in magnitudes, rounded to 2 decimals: -0.03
